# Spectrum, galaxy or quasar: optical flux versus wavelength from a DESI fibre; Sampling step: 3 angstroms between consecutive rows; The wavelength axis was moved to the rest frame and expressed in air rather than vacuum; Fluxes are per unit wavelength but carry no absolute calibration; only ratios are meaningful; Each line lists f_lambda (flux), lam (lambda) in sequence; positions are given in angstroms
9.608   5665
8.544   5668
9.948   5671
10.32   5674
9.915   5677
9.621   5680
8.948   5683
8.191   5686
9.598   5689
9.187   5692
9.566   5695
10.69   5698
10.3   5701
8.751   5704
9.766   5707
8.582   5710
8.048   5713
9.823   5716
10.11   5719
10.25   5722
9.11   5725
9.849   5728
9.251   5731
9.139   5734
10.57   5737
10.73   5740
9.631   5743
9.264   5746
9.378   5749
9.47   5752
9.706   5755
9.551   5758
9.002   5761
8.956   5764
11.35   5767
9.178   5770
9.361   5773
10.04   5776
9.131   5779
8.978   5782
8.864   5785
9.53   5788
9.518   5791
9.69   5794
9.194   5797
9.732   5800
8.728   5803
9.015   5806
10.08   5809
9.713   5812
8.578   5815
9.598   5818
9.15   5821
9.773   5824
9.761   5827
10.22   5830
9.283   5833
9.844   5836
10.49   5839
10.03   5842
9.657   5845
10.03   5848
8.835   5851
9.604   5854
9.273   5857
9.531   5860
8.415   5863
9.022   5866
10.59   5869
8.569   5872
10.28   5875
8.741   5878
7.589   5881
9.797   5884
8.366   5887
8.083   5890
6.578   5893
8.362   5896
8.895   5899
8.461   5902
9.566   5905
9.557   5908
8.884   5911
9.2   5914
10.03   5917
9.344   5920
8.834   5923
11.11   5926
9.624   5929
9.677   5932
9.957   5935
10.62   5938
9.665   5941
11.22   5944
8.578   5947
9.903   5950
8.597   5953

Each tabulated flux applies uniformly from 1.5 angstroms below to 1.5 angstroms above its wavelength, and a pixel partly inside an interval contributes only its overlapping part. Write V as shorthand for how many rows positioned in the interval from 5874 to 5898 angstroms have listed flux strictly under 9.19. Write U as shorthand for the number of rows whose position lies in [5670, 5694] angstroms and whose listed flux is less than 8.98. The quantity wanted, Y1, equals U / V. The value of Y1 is 0.3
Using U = 2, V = 6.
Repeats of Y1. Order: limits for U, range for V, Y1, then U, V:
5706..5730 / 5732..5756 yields 2.0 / 2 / 1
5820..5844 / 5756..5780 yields 0.0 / 0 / 4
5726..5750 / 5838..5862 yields 0.0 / 0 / 1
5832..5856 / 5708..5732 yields 0.3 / 1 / 3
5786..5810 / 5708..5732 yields 0.3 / 1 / 3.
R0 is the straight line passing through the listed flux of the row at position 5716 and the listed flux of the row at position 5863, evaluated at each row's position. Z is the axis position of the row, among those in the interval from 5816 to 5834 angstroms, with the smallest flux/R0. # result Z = 5821 angstroms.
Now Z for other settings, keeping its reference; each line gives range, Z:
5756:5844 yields 5764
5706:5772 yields 5713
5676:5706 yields 5686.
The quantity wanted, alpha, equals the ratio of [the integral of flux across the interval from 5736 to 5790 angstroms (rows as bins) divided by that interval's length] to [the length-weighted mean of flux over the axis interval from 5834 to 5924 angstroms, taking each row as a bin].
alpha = 1.05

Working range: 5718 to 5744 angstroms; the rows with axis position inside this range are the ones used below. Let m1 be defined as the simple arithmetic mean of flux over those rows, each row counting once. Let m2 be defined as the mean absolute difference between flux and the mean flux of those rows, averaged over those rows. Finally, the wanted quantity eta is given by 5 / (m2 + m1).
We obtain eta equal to 0.483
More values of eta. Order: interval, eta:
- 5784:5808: 0.520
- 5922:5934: 0.478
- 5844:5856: 0.506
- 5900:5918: 0.515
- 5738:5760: 0.501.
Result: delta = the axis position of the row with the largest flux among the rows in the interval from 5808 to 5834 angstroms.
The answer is 5830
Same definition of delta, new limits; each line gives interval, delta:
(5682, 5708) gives 5698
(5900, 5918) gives 5917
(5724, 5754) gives 5740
